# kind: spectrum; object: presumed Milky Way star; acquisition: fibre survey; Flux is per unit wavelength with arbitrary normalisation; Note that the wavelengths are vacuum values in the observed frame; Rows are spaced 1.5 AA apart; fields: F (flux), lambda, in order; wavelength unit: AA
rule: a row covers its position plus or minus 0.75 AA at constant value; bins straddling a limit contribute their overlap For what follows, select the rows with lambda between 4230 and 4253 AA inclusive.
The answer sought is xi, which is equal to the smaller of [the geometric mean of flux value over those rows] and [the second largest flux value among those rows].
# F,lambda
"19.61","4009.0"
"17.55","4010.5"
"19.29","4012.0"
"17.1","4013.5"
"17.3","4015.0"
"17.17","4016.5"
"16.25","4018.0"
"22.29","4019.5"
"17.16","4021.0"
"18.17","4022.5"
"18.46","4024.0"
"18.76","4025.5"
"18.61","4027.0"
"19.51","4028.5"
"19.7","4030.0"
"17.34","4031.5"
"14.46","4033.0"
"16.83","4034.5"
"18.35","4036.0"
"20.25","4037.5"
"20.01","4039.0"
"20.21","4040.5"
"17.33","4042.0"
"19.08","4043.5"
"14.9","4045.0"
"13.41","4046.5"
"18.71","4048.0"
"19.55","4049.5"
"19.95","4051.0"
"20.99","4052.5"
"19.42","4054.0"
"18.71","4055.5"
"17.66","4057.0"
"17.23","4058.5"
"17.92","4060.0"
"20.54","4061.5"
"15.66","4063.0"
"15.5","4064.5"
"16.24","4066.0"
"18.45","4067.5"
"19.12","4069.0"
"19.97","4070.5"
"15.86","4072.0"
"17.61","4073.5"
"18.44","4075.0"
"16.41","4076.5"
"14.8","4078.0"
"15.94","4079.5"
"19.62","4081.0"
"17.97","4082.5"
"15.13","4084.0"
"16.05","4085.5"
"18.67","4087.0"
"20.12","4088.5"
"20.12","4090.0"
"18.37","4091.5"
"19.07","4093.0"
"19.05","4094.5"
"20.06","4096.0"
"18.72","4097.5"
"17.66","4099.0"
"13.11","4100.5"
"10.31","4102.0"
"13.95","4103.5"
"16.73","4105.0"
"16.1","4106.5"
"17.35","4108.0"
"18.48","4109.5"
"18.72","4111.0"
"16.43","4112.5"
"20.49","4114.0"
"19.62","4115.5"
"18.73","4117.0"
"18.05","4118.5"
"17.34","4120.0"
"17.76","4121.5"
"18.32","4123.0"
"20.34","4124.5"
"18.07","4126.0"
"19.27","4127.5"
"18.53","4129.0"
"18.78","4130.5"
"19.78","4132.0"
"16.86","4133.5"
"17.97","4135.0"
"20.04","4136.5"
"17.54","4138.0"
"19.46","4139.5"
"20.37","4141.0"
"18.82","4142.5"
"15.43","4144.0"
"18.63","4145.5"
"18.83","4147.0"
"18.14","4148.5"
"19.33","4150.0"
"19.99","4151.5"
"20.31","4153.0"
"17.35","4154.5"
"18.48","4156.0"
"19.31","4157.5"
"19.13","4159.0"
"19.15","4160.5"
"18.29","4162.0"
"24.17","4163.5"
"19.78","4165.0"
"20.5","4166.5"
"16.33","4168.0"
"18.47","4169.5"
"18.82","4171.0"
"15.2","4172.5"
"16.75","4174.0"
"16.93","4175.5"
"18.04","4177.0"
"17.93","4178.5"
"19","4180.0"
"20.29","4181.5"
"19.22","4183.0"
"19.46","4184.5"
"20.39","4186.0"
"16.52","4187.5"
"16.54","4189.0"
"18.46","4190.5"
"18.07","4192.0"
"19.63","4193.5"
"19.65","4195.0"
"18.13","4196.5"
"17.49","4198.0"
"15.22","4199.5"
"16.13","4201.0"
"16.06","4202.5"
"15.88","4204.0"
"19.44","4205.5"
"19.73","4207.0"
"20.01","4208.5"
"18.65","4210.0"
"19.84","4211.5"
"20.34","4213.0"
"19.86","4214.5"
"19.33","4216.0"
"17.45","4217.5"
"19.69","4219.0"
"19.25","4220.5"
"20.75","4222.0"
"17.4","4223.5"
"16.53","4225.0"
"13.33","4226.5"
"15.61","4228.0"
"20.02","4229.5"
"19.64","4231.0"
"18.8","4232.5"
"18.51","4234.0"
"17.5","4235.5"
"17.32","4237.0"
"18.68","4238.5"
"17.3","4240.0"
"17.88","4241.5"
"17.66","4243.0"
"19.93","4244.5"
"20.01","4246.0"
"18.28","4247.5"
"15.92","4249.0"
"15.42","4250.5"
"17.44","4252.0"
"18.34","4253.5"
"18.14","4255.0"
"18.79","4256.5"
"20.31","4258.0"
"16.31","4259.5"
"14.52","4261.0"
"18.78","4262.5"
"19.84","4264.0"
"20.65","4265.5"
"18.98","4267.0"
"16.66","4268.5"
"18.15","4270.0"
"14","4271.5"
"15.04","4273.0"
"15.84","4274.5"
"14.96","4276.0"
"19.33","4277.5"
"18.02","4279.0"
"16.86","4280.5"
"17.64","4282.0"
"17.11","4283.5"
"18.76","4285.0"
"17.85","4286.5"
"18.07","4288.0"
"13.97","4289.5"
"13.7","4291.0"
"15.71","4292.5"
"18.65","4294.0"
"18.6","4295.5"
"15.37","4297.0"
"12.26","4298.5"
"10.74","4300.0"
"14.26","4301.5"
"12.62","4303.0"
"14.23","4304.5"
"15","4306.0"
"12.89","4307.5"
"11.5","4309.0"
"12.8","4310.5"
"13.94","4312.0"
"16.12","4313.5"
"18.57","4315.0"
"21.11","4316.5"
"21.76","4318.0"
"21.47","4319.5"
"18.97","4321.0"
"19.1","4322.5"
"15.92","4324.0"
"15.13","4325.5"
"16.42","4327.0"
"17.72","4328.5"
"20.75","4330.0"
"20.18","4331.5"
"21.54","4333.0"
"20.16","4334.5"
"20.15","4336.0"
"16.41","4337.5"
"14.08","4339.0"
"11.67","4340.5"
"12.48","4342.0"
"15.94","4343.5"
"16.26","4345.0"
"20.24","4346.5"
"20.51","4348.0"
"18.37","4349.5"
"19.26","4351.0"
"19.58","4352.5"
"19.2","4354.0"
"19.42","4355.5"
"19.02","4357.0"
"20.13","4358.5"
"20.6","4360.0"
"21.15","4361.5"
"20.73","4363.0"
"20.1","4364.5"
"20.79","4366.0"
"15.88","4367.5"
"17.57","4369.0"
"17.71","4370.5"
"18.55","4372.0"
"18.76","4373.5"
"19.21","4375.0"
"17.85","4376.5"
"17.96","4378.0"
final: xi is 18.0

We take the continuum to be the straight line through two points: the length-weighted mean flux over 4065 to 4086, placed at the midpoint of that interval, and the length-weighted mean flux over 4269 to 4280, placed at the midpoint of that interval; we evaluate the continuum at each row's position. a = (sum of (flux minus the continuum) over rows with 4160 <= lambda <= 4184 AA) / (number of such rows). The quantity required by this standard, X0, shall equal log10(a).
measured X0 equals 0.25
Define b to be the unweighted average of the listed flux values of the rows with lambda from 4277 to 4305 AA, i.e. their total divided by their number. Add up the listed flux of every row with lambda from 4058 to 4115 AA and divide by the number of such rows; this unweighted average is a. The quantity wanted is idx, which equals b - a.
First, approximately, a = 17.4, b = 16.0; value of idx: -1.43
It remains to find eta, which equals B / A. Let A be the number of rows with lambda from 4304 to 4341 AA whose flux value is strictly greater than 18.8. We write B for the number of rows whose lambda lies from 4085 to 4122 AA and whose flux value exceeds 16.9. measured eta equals 1.8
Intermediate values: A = 10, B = 18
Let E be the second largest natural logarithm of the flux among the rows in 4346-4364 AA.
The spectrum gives 3.03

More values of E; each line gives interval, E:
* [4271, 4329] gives 3.07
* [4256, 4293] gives 3.01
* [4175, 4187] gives 3.01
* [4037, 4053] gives 3.01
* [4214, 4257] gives 3.00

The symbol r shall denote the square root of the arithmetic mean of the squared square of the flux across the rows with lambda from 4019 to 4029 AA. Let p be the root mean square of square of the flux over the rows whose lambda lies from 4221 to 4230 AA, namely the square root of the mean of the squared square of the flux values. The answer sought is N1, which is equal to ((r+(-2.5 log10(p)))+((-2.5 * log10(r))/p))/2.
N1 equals 181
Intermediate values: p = 317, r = 368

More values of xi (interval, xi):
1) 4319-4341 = 17.7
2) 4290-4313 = 14.0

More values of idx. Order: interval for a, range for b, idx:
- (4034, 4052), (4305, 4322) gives -1.48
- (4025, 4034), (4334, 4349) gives -1.27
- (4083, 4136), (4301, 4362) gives -0.35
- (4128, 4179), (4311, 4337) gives 0.13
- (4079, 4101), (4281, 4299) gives -1.50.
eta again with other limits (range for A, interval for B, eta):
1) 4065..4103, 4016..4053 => 2.5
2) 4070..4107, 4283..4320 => 1.4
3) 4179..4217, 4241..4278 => 1.1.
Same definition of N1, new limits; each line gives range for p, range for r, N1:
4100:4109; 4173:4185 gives 169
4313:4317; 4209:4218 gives 183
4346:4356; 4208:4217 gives 191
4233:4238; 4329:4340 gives 187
